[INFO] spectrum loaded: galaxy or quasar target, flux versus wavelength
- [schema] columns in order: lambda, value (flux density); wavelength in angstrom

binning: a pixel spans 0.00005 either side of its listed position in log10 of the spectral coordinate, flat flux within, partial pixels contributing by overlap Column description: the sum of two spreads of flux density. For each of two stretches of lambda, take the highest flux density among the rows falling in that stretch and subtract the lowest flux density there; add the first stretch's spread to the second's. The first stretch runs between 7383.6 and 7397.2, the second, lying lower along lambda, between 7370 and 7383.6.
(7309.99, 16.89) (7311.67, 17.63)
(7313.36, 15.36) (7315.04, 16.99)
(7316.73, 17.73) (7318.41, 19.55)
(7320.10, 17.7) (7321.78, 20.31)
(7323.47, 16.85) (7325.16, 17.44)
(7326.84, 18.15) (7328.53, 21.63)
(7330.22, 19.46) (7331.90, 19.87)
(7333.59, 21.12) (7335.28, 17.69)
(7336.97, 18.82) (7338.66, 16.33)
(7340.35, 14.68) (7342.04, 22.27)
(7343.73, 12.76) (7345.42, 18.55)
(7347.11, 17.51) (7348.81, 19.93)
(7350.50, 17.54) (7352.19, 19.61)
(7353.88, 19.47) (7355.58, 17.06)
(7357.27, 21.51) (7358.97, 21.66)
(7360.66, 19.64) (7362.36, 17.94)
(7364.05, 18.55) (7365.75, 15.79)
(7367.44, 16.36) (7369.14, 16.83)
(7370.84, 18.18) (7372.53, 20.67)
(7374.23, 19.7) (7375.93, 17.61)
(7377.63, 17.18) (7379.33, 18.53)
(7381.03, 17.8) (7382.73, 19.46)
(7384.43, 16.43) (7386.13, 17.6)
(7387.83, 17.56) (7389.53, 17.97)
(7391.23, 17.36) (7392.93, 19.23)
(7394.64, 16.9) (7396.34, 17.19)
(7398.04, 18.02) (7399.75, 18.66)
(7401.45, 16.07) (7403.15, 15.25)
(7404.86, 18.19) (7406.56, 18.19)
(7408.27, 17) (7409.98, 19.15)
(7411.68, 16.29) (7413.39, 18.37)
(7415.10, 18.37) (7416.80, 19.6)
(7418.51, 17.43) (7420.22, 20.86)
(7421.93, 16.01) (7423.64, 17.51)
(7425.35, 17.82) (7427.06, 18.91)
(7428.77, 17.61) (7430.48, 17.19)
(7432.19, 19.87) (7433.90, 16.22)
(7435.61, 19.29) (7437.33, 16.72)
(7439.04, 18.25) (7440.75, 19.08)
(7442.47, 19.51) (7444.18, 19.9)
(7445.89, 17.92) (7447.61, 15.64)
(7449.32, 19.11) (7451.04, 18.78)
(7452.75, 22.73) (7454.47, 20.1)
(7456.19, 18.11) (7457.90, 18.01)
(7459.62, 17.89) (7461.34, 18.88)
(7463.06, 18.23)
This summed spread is 6.3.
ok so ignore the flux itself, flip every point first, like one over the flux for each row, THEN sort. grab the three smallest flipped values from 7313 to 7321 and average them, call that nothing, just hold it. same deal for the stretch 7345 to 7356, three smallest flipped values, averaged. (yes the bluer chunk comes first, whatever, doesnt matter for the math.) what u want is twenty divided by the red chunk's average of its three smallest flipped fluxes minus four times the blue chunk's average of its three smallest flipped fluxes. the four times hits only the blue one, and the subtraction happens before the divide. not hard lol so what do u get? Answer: -119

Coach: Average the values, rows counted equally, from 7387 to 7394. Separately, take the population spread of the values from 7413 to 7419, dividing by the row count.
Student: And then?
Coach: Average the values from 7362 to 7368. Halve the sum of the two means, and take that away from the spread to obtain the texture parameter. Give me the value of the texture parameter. -16.8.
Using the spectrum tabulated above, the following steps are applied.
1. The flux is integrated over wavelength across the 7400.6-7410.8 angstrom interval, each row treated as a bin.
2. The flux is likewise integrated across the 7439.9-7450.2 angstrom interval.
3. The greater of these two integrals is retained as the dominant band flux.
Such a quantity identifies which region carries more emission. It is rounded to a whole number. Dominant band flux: 191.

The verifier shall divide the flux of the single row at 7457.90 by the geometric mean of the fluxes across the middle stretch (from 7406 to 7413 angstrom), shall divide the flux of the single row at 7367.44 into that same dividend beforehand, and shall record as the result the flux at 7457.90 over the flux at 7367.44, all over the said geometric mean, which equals 0.062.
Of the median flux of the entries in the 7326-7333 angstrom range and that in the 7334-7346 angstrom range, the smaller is 17.7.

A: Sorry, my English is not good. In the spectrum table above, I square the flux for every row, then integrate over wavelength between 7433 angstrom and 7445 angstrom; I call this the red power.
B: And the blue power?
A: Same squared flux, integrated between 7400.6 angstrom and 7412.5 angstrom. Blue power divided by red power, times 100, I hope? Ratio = 86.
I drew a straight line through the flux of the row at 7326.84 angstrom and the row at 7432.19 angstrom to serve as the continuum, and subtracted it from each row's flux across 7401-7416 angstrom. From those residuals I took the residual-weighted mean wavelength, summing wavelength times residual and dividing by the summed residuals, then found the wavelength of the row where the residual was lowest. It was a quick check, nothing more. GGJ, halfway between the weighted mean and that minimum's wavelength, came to 7405.1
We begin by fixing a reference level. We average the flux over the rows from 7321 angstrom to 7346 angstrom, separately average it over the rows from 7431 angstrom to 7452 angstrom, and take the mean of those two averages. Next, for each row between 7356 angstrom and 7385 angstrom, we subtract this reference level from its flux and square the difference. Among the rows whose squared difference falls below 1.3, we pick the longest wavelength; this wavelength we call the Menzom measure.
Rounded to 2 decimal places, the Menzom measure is 7382.73 angstrom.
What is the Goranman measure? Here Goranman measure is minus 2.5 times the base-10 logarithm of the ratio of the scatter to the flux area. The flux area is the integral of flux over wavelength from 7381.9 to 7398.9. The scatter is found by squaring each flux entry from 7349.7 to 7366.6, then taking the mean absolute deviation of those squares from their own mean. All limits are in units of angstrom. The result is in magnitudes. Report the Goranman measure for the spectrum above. 1.8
